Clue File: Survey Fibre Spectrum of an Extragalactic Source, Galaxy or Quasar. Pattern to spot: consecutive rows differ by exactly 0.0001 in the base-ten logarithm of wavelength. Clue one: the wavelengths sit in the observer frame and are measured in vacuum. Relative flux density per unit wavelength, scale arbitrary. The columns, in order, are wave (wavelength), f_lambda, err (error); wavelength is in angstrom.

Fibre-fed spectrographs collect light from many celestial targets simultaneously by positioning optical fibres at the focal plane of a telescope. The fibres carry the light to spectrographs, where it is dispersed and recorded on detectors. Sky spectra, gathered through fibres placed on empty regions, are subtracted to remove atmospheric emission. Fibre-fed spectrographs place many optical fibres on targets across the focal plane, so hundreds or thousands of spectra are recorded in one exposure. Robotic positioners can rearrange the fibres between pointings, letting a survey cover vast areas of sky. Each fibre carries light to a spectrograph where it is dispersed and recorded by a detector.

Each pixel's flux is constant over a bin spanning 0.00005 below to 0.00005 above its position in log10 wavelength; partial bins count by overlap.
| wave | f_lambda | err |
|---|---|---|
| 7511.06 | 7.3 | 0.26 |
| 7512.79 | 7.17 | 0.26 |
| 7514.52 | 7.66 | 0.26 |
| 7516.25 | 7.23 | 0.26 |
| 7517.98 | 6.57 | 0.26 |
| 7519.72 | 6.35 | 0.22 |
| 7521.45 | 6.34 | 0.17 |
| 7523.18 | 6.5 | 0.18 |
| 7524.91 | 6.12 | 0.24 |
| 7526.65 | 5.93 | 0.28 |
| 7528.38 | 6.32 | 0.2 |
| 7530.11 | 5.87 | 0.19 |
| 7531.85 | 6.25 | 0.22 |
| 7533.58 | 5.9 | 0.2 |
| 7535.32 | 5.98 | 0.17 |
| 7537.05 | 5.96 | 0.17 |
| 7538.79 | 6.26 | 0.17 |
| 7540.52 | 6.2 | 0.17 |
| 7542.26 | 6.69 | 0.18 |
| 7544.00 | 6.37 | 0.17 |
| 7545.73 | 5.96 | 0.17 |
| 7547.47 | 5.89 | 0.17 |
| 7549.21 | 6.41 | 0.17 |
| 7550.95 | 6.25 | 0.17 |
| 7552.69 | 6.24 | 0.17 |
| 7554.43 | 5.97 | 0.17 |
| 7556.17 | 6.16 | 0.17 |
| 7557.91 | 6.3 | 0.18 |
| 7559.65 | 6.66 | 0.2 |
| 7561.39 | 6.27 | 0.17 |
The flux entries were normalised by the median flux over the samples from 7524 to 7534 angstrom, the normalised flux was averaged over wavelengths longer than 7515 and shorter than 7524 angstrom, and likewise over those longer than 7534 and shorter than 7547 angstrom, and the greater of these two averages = 1.10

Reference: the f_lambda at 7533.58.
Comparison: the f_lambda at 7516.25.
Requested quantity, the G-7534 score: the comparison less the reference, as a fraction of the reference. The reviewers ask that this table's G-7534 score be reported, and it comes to 0.23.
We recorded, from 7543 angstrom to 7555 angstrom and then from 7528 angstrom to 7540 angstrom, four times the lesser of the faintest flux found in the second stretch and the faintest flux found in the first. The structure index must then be 23.5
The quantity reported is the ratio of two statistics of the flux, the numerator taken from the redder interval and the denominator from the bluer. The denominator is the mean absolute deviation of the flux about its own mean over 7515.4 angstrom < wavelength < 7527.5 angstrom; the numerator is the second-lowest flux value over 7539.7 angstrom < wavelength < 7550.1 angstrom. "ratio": 21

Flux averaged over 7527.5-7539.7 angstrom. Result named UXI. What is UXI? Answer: 6.08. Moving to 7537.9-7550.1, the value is 6.25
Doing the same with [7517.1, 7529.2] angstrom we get 6.30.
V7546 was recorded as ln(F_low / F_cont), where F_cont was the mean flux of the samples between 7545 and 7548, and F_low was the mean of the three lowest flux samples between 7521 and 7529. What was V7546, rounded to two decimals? 0.03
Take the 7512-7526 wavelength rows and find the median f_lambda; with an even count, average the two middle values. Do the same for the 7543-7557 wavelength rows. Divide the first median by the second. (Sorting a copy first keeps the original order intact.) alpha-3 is 1.05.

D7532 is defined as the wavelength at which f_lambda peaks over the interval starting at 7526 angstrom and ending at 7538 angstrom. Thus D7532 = 7528.38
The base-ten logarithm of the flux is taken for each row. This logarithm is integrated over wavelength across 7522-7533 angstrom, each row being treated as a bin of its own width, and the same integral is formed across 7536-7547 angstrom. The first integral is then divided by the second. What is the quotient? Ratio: 0.99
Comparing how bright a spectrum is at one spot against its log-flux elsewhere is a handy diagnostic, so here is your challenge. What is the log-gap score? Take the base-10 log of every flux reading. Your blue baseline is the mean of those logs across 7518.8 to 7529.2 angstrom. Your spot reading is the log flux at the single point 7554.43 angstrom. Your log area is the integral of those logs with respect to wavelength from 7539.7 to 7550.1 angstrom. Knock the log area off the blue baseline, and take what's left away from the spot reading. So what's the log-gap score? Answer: 8.3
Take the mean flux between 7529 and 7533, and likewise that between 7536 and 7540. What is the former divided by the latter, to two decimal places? 0.99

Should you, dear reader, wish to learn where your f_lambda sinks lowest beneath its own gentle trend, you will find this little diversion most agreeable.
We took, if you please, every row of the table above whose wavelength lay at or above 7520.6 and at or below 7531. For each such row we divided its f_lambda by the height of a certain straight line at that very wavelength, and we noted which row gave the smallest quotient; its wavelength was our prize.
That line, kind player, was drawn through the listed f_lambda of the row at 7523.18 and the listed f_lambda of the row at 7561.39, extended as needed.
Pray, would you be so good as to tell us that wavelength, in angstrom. 7530.11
